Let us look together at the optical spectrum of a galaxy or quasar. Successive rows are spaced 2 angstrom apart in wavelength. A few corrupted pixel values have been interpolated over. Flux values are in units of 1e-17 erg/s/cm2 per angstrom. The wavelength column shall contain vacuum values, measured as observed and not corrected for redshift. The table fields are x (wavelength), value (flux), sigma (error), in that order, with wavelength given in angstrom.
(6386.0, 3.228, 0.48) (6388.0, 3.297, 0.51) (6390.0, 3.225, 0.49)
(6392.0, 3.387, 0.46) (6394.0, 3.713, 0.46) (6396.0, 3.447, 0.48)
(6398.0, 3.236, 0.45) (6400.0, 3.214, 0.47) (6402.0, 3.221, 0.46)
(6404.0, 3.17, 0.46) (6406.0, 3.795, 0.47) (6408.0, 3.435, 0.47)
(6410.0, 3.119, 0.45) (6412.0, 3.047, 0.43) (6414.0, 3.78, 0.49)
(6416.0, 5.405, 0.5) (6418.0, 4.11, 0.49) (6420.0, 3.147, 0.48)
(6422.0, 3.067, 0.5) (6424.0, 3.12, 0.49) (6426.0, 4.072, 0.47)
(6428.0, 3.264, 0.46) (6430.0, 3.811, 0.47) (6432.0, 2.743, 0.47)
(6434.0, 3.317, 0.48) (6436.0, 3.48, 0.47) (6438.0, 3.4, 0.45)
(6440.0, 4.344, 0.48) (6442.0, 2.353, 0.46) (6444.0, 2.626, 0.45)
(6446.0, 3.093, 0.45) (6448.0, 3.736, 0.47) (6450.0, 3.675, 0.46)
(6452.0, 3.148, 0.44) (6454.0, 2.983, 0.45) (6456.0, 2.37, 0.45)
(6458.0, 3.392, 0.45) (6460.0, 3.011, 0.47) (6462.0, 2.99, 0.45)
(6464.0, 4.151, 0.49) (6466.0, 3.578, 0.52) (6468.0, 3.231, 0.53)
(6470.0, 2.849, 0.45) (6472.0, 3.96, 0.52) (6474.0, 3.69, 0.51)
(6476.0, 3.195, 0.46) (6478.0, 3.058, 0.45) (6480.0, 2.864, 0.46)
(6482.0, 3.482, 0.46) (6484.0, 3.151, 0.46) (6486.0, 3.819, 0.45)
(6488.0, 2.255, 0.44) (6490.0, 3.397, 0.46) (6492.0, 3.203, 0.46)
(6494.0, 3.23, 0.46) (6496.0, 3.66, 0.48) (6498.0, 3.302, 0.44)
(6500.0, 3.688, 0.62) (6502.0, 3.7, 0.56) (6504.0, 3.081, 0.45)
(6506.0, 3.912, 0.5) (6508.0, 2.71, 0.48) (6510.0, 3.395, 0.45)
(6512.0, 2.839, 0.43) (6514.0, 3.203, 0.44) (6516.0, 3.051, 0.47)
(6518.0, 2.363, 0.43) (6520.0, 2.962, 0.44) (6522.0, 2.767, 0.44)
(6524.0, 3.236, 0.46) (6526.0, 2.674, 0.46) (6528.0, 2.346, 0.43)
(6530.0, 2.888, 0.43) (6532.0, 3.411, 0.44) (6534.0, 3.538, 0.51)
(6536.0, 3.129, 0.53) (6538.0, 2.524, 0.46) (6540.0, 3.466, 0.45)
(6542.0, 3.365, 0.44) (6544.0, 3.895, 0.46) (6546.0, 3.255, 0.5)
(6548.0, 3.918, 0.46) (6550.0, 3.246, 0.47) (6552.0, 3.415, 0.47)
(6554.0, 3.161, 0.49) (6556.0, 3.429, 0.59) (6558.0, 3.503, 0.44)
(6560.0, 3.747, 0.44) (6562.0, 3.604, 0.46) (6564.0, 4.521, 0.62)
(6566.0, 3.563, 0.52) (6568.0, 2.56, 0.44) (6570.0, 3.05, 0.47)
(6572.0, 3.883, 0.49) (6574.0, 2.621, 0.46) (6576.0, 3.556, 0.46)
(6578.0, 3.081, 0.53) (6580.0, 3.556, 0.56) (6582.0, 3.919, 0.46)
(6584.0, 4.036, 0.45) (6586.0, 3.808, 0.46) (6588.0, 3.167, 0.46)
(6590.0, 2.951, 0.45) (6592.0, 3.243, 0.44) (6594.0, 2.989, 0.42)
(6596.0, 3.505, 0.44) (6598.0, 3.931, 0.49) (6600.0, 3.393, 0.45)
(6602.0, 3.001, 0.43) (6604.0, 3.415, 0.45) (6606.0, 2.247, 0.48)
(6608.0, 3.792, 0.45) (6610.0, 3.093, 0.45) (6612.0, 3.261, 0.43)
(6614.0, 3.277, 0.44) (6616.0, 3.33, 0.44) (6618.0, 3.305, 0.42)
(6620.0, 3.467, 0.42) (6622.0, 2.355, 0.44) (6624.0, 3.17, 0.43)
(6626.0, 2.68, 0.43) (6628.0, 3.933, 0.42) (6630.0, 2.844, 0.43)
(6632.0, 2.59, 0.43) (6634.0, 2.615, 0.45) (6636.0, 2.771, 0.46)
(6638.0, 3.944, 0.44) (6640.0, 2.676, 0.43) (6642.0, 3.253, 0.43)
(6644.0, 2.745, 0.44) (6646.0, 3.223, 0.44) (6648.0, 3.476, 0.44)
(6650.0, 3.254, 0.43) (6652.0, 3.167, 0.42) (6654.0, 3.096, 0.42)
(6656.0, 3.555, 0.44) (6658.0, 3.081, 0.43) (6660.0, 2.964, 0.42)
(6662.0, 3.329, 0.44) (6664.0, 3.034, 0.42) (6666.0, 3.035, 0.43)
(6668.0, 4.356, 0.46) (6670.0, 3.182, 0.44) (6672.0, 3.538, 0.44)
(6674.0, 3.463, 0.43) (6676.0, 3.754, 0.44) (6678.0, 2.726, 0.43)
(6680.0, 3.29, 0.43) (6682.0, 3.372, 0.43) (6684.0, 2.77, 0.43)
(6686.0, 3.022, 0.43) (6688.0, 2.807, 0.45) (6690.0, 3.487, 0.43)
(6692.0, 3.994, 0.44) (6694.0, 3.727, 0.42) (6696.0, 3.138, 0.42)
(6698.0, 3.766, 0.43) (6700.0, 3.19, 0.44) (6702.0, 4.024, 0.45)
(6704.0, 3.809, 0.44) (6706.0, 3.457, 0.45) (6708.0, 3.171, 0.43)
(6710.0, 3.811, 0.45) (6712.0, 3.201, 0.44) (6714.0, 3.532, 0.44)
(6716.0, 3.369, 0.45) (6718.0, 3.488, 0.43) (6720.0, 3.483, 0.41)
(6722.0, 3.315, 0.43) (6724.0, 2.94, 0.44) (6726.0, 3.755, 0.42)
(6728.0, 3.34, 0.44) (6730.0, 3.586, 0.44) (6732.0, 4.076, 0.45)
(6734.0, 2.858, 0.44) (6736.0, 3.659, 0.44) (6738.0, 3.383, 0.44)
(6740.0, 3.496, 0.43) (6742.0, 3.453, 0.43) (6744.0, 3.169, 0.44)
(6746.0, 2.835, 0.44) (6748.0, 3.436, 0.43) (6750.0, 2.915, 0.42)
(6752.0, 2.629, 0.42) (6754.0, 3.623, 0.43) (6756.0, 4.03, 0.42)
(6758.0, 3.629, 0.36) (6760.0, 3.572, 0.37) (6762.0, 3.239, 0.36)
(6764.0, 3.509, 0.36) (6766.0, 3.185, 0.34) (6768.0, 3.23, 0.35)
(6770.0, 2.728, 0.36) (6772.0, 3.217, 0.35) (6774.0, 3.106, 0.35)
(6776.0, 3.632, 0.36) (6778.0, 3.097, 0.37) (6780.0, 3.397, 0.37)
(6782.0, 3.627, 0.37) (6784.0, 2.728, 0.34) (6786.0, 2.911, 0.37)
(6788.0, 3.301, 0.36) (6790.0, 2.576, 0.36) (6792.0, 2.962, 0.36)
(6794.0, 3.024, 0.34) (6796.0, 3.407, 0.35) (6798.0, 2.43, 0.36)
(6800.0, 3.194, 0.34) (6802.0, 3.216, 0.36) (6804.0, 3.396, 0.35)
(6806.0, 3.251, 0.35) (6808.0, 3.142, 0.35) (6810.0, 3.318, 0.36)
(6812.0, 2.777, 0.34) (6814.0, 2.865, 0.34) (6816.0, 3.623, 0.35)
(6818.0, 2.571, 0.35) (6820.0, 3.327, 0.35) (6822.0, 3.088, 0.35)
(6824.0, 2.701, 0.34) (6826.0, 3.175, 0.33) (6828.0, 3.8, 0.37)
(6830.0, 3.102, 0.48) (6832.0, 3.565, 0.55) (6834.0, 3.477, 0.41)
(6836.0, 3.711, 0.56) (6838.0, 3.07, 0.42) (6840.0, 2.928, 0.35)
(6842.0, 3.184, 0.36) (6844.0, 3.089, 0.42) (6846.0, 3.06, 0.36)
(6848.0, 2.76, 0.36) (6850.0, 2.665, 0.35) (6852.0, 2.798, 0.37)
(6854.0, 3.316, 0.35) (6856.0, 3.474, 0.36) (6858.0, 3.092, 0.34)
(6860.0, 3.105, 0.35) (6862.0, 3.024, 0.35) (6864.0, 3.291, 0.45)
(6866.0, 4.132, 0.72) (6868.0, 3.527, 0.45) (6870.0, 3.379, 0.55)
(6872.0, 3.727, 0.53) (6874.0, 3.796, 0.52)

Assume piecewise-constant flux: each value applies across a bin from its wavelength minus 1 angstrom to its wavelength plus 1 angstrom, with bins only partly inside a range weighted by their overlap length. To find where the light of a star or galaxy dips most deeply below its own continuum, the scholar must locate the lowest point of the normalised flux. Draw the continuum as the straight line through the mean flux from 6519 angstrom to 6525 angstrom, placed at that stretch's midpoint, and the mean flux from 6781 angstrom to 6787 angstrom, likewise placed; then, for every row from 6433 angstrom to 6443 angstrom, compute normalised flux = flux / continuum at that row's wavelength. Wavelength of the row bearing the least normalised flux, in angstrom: 6442.0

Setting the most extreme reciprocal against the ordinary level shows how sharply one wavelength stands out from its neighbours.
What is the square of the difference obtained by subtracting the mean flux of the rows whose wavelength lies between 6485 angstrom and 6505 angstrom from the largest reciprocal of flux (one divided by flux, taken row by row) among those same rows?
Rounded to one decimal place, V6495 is 8.4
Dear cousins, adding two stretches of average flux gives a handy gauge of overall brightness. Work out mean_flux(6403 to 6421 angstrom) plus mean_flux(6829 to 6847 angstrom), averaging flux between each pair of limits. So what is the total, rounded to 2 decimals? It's 6.91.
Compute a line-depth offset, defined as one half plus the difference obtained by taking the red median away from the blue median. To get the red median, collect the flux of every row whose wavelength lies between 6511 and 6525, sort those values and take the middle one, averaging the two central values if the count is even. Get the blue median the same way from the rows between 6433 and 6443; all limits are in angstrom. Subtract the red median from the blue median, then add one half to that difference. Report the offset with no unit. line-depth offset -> 0.9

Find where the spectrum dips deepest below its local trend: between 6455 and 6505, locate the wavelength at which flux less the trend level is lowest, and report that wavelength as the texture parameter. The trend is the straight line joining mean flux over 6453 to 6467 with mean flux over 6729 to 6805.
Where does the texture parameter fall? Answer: 6488.0 angstrom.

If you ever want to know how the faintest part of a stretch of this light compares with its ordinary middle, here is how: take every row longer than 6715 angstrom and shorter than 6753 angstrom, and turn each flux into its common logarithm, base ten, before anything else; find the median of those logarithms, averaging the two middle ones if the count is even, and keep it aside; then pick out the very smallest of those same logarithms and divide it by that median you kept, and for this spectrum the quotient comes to 0.793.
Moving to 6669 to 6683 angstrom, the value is 0.825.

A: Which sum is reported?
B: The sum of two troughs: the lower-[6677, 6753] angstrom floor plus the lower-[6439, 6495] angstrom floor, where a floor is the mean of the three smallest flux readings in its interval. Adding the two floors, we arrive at 5.0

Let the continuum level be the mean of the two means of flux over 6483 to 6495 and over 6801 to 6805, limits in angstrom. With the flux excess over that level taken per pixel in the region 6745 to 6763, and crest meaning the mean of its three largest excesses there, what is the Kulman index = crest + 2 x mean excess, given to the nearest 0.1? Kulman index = 0.7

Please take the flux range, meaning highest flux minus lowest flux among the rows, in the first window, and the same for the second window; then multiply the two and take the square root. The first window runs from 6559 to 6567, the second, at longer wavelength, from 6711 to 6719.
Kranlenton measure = 0.56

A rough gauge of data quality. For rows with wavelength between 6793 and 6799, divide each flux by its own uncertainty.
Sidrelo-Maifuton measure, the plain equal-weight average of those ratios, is 8.5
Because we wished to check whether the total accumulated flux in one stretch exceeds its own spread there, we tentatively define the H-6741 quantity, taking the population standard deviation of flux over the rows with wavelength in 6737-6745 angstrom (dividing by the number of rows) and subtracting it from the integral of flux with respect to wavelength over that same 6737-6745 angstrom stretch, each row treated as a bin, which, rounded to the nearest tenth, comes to 26.9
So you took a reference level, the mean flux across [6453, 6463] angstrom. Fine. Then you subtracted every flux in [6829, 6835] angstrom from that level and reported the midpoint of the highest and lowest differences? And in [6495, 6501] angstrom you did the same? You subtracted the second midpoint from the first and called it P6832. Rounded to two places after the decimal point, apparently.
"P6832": 0.16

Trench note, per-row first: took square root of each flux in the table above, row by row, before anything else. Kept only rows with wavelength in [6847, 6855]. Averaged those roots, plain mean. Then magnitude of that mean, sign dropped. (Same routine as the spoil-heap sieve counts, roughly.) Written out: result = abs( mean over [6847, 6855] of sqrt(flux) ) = 1.70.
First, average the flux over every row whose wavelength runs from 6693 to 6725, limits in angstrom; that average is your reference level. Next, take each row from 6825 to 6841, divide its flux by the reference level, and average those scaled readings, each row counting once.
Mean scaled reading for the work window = 0.97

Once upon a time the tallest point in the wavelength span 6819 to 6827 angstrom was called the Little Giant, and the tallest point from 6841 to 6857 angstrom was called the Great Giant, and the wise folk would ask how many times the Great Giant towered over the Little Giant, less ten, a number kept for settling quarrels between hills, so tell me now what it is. -8.96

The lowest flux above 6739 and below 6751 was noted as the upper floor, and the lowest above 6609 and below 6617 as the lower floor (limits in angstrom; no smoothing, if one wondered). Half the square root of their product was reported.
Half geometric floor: 1.48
